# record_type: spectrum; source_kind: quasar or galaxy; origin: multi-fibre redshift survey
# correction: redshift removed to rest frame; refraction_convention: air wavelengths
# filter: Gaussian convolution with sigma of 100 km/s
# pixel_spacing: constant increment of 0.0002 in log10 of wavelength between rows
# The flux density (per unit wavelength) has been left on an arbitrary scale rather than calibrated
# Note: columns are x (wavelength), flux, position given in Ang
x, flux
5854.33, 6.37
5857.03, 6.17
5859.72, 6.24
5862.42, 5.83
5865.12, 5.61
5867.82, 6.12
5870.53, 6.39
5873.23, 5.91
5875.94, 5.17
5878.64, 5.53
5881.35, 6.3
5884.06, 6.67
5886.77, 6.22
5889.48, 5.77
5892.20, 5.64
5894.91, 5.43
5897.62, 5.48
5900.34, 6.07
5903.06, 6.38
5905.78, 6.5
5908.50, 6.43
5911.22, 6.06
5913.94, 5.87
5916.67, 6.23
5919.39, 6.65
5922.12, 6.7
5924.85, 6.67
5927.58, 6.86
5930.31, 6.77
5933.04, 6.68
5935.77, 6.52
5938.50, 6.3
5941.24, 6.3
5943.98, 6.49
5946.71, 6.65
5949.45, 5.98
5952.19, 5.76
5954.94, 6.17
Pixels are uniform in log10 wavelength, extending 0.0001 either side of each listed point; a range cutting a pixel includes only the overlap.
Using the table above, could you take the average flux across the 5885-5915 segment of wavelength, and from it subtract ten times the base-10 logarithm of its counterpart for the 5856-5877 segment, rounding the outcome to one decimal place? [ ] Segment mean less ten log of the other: -1.7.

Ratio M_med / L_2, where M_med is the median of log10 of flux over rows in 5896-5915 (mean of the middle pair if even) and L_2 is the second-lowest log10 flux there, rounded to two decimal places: 1.02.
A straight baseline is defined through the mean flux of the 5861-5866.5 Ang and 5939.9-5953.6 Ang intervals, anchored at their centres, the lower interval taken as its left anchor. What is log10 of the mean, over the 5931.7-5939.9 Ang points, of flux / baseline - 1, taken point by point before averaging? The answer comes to -1.27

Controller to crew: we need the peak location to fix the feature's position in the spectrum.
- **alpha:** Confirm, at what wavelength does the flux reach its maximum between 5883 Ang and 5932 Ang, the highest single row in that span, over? 5927.58 Ang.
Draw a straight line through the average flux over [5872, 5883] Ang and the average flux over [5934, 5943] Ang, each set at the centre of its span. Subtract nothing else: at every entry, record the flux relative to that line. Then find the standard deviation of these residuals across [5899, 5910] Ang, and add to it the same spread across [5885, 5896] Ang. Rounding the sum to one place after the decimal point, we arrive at 0.5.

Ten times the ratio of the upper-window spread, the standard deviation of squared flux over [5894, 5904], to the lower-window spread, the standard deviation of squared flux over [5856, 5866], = 16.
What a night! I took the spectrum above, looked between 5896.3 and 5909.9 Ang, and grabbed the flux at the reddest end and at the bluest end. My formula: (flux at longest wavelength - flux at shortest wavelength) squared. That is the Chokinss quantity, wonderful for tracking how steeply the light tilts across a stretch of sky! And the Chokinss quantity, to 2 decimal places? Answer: 0.90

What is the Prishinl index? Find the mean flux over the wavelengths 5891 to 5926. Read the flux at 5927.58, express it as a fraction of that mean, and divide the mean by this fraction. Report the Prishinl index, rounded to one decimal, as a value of 5.5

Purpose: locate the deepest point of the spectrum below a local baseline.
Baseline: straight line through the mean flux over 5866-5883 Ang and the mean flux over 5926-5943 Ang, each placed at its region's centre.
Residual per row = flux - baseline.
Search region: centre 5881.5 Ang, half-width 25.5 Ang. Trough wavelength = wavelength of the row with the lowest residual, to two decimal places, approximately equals 5875.94 Ang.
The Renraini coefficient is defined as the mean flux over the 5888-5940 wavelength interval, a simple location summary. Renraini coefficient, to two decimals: 6.26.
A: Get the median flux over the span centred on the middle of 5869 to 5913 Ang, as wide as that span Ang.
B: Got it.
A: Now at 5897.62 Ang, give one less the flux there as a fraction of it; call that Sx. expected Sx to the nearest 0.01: 0.10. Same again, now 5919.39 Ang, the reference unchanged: -0.10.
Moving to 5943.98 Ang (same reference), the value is -0.07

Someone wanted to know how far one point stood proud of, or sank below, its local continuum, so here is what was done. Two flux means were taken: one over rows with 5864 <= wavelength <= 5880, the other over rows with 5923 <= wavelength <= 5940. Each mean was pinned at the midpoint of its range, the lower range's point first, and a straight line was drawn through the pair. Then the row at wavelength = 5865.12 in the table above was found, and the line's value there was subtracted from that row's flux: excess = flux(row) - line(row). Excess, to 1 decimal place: -0.1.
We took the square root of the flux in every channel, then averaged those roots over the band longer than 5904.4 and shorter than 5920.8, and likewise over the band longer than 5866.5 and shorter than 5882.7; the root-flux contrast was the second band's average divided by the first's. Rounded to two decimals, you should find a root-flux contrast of 0.97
